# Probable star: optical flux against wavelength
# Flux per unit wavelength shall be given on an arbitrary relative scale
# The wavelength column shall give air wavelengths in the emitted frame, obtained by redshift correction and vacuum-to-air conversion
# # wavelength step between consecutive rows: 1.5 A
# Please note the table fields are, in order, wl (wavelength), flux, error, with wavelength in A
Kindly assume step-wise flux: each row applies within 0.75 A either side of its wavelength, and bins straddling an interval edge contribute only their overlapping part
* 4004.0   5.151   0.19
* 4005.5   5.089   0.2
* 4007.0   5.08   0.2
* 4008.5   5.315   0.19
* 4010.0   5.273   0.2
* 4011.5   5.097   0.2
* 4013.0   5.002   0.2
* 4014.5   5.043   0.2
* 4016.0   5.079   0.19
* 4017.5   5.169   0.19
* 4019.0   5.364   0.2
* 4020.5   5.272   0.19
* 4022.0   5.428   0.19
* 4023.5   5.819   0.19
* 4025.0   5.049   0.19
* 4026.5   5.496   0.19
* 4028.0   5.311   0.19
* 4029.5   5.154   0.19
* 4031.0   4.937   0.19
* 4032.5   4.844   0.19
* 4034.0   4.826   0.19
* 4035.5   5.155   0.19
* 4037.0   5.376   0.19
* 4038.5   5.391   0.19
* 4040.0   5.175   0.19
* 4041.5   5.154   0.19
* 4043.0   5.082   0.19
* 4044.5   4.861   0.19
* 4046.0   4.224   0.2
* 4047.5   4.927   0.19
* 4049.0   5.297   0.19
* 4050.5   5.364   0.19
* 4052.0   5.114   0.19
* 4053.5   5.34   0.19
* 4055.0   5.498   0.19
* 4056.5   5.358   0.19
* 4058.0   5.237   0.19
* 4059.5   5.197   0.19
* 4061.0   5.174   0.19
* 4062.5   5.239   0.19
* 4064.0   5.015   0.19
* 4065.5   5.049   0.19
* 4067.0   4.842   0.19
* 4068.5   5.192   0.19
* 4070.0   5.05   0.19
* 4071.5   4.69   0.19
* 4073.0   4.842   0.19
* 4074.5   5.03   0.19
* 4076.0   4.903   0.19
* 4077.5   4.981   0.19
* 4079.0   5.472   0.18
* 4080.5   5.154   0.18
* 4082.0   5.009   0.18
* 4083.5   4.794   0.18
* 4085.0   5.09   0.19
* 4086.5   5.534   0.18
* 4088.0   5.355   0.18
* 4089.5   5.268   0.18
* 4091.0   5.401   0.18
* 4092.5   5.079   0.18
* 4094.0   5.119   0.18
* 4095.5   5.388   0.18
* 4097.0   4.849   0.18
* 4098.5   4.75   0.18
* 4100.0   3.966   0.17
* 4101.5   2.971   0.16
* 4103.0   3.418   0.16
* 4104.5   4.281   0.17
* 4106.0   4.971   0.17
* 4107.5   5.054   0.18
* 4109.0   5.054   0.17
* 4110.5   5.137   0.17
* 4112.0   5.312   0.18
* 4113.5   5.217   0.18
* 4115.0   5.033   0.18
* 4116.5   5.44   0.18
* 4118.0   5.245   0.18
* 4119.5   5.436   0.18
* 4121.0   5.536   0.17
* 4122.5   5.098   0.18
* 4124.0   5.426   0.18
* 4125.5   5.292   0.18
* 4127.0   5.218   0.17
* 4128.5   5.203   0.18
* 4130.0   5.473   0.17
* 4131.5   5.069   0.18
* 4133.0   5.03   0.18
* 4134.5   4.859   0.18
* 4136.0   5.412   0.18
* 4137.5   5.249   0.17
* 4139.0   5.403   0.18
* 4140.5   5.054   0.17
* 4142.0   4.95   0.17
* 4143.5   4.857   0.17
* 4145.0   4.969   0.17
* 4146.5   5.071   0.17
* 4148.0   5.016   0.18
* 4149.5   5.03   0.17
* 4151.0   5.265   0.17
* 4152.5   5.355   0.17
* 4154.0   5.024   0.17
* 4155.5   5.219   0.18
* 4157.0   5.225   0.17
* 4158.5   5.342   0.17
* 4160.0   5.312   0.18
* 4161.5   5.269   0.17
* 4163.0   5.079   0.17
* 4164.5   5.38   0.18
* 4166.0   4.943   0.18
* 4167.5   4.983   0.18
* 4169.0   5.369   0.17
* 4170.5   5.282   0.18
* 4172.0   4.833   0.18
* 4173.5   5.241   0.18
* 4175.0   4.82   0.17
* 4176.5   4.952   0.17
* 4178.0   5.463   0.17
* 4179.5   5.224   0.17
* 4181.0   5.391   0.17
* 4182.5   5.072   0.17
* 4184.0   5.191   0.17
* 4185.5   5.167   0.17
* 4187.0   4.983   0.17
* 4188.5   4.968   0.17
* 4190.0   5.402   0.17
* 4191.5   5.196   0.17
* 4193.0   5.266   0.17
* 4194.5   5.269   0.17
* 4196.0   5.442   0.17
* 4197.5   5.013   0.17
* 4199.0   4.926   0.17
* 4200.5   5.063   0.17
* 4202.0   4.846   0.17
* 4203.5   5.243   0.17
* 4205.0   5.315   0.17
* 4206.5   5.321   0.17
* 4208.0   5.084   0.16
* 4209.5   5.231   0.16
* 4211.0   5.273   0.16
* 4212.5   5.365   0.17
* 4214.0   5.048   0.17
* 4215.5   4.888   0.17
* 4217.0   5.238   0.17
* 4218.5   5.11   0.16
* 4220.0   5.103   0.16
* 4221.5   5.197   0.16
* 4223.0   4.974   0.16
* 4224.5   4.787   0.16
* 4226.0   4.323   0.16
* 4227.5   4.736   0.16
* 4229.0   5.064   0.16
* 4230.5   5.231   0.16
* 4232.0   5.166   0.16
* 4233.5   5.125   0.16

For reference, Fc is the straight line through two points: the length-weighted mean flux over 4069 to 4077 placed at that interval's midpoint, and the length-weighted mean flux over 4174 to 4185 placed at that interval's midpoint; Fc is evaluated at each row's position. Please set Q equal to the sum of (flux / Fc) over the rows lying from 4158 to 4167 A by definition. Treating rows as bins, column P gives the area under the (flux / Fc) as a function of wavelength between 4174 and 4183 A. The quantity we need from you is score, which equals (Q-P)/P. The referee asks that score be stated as -0.32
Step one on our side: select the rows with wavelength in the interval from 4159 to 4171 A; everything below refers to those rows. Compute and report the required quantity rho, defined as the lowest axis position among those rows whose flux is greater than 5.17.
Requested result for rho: 4160.0 A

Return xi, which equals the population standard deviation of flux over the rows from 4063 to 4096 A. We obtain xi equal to 0.22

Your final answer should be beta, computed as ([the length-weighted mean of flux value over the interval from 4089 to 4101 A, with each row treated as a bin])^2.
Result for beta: 24.3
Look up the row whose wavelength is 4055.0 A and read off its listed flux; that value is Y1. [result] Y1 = 5.498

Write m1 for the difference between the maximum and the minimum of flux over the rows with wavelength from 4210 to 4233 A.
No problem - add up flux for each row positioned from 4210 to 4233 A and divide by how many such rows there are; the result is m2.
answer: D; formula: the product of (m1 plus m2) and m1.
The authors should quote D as 6.3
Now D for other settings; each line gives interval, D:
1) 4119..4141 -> 4.0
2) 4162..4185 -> 3.7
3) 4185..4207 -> 3.4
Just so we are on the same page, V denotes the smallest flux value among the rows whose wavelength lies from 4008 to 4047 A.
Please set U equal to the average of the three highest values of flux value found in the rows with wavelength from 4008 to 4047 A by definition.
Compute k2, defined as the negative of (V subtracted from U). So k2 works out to -1.4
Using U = 5.58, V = 4.224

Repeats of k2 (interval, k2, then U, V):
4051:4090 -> -0.8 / 5.50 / 4.69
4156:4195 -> -0.6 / 5.42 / 4.82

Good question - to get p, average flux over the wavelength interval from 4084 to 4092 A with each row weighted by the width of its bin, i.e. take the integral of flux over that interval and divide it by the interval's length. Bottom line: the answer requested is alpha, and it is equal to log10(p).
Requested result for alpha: 0.725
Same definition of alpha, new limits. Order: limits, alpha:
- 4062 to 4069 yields 0.704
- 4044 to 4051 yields 0.692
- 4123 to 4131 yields 0.725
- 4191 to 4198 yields 0.720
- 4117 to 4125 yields 0.728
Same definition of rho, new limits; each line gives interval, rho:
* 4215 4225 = 4217.0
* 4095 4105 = 4095.5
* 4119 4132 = 4119.5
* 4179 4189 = 4179.5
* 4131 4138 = 4136.0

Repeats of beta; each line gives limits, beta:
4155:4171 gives 27.2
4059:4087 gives 25.6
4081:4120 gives 24.3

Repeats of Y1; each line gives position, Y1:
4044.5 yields 4.861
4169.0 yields 5.369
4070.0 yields 5.05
